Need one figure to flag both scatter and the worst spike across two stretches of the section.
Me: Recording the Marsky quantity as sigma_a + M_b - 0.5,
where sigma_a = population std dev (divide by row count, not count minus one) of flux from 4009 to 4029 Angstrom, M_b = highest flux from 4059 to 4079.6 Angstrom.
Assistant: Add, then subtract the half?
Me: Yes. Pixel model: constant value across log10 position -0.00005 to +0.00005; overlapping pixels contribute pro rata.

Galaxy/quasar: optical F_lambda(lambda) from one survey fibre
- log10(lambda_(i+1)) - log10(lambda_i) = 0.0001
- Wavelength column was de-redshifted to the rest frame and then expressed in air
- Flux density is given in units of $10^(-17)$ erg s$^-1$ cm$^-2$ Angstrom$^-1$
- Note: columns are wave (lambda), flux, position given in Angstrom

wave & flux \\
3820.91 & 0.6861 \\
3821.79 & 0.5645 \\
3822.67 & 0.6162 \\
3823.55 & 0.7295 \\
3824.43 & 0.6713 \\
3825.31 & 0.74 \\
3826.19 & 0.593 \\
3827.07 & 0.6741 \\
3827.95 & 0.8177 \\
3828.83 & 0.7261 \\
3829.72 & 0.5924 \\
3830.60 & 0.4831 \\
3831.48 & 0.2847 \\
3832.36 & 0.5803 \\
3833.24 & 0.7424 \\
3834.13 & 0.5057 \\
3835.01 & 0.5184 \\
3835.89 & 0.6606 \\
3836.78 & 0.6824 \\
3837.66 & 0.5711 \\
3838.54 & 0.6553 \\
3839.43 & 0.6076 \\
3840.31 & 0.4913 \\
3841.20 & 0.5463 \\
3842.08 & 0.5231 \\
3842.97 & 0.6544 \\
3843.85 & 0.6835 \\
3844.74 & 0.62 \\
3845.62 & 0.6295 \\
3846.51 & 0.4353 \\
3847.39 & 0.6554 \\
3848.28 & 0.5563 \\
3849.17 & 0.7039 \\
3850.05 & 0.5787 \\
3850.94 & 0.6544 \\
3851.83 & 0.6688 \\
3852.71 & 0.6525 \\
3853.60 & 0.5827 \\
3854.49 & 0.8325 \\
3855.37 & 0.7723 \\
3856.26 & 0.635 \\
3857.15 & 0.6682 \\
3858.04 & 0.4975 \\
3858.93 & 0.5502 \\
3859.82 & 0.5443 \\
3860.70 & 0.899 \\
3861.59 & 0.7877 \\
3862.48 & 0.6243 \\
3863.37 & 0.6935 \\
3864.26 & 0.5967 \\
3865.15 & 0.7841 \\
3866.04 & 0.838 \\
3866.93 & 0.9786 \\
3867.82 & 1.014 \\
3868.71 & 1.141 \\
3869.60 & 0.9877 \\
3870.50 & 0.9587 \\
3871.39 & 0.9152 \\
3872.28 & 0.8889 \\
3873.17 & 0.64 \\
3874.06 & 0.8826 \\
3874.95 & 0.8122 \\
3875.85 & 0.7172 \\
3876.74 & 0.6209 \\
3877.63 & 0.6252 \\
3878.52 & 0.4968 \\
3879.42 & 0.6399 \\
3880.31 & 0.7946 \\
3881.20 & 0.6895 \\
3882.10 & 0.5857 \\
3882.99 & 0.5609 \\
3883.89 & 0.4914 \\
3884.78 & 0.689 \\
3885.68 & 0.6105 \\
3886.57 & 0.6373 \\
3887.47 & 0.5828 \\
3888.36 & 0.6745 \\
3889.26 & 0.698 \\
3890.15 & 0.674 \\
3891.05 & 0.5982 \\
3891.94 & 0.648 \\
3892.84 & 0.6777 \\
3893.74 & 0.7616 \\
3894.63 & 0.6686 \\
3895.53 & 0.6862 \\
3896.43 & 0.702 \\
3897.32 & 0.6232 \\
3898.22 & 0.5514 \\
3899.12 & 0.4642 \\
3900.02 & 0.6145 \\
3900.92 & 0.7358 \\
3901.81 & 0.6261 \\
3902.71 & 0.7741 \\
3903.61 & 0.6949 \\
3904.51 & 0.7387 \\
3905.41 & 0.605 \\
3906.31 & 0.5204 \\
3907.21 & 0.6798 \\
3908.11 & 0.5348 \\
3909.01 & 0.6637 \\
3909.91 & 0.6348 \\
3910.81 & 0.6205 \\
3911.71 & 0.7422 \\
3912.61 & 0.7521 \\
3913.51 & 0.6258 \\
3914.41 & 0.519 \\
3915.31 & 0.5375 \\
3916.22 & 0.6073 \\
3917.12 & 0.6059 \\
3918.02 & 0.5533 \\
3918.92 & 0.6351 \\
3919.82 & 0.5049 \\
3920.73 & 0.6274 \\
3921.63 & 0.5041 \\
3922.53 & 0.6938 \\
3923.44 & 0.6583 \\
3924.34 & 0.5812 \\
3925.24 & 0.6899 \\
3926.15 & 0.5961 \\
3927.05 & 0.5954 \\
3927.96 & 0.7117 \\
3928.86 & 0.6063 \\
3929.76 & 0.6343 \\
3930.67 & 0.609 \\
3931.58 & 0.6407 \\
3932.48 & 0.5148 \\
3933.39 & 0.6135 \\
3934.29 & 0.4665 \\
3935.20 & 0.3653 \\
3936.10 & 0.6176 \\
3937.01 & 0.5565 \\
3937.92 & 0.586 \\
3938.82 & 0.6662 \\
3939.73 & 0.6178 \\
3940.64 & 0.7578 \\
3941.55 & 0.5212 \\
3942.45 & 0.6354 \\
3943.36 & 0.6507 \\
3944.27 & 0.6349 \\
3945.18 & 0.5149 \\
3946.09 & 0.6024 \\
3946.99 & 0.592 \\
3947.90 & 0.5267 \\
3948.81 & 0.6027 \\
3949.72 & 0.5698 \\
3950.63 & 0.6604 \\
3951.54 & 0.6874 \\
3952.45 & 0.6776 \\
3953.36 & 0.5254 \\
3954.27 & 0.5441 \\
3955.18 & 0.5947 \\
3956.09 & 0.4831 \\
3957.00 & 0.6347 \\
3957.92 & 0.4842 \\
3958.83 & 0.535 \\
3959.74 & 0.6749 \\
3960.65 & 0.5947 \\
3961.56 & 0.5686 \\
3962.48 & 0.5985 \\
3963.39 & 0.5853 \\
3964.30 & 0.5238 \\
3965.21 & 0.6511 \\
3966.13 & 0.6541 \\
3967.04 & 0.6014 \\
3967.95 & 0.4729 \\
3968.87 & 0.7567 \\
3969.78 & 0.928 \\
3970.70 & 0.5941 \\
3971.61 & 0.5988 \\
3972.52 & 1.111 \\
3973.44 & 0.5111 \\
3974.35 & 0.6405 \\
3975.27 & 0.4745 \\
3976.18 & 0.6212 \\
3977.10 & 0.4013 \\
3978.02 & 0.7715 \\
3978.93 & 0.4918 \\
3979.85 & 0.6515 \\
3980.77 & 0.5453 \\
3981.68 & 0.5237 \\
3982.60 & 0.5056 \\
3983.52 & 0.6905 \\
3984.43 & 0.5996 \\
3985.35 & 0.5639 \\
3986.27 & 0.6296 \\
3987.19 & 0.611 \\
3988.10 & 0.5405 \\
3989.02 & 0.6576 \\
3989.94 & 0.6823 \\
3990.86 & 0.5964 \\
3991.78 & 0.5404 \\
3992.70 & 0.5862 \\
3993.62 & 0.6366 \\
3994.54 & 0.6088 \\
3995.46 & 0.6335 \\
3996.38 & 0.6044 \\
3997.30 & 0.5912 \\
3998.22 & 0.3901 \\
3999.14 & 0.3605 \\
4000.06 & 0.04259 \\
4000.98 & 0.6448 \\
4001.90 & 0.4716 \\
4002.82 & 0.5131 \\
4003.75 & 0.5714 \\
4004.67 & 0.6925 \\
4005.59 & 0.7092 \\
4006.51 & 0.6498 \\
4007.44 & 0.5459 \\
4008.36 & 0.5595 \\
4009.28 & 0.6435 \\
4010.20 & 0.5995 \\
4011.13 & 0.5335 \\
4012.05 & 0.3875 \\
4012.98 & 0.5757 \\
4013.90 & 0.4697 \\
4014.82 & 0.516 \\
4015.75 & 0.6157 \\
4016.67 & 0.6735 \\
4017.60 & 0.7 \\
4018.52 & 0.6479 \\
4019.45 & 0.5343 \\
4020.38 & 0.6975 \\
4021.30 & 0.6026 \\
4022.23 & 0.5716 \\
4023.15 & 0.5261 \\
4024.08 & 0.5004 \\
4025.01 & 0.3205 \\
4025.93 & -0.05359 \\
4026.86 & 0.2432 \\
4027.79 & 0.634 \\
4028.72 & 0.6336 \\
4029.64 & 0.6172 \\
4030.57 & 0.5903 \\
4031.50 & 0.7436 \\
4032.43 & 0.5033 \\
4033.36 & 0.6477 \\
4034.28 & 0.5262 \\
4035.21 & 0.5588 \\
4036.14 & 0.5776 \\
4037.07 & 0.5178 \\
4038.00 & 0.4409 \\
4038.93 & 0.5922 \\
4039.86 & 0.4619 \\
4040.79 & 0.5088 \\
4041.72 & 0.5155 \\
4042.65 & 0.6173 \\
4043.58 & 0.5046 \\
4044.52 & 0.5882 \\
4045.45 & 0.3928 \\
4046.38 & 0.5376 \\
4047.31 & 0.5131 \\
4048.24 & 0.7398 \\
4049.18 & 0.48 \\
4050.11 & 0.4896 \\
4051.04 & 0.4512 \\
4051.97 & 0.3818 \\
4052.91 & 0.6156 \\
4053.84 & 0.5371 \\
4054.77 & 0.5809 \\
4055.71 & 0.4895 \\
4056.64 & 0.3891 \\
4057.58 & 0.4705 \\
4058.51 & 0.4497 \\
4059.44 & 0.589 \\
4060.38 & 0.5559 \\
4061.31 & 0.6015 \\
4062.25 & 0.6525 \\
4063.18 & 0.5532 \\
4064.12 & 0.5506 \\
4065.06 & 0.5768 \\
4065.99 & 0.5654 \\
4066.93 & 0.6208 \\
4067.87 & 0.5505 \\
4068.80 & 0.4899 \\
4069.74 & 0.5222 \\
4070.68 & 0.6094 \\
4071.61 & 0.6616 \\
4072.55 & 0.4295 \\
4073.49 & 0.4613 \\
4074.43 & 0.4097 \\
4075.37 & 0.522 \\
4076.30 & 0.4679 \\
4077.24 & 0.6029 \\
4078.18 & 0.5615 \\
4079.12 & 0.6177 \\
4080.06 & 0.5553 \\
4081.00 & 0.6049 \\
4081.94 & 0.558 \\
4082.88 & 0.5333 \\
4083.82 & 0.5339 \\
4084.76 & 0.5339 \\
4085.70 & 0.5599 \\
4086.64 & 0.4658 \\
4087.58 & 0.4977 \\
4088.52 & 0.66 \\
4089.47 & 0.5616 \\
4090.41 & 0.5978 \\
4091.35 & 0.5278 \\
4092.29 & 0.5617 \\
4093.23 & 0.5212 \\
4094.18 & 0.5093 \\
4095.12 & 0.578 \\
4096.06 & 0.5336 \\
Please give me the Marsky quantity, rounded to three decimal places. 0.332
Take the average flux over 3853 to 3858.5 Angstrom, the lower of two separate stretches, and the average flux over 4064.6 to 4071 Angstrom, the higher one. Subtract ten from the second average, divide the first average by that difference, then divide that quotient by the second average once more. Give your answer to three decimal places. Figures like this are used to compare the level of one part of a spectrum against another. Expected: -0.125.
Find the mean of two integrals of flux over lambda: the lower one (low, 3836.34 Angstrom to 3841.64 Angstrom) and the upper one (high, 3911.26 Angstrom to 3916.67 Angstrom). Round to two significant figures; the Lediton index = 3.3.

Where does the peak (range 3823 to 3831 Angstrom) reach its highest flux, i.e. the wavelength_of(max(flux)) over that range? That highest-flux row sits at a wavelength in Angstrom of 3827.95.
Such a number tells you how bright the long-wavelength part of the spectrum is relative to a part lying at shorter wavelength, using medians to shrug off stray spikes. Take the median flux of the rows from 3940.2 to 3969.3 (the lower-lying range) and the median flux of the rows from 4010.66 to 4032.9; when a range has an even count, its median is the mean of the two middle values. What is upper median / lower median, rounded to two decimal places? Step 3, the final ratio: 0.96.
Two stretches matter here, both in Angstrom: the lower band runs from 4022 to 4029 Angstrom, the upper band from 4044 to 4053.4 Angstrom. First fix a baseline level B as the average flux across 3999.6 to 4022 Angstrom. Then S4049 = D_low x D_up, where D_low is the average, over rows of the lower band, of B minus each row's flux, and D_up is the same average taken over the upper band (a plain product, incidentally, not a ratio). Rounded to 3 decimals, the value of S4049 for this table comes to 0.007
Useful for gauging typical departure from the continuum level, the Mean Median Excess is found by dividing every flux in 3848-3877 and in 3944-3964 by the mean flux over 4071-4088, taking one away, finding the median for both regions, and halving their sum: 0.22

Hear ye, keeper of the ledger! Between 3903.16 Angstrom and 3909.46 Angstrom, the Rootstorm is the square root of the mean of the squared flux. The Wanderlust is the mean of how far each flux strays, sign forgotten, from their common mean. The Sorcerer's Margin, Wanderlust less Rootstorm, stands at -0.57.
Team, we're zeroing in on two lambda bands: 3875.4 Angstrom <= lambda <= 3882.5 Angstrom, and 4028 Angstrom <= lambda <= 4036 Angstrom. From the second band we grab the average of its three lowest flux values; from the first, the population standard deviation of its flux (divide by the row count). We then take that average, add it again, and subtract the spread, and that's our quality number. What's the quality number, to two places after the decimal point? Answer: 0.98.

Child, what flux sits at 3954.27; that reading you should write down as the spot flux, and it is 0.5441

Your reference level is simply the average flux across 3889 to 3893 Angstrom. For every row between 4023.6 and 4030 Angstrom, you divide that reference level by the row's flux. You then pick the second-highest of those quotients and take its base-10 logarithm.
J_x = 0.31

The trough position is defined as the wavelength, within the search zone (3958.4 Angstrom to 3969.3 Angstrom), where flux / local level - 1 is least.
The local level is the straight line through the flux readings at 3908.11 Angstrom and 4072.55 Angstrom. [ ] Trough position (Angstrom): 3967.95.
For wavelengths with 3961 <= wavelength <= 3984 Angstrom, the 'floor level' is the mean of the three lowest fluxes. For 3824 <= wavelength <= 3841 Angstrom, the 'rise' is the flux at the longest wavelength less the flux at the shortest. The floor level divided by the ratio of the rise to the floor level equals -1.1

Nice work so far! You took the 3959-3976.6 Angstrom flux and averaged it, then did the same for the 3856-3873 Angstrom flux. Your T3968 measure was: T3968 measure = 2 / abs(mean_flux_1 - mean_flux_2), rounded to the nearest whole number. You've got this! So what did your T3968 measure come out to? 13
